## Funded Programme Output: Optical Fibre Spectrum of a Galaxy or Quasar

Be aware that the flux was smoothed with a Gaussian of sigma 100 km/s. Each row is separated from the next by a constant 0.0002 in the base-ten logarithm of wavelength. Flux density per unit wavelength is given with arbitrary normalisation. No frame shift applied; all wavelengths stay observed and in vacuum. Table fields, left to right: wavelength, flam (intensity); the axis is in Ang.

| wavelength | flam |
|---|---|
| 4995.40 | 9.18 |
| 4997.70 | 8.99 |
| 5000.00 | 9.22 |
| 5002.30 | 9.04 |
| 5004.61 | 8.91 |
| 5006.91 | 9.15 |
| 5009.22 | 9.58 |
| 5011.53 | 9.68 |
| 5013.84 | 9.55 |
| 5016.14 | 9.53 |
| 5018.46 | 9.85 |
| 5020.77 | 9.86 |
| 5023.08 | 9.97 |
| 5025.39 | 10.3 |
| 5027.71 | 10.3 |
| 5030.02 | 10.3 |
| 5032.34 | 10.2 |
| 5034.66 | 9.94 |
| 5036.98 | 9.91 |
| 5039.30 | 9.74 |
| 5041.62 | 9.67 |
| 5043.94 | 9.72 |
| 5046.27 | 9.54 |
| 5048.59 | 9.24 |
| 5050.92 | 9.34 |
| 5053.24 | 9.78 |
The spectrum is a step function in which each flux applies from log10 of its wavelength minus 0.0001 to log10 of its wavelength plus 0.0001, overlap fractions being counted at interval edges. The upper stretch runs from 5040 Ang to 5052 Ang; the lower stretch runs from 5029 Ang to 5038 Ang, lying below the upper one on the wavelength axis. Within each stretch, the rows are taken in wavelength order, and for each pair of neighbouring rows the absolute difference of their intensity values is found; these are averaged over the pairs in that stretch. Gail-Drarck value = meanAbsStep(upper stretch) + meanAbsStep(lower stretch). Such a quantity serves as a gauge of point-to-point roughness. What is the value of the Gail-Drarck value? 0.29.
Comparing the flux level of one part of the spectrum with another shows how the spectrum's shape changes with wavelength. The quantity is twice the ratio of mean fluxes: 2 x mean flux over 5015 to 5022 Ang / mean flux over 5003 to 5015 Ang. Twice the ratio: 2.08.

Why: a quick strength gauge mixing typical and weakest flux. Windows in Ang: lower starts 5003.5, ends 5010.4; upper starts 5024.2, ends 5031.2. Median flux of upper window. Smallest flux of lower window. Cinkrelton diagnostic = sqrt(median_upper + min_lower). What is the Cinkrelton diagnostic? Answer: 4.38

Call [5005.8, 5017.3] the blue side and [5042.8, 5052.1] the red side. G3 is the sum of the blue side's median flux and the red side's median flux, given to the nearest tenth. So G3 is 19.0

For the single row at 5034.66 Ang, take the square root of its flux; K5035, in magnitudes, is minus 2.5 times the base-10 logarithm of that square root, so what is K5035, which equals -1.25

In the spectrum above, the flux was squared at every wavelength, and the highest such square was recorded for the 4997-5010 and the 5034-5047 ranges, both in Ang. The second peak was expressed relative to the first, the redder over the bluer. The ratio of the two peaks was 1.08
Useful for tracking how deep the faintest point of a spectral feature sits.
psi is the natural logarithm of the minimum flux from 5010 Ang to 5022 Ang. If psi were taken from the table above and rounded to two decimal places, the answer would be 2.25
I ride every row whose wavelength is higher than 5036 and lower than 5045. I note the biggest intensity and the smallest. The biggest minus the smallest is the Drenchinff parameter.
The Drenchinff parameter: 0.24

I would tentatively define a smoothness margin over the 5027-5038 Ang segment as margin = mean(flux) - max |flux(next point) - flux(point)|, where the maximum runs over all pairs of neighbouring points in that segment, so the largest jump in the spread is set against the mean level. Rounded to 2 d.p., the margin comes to 9.87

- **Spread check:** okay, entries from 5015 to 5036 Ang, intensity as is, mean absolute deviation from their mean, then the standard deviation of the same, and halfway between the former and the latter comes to 0.24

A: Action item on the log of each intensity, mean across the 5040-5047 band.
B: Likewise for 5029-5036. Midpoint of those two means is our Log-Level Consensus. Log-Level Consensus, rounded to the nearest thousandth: 0.995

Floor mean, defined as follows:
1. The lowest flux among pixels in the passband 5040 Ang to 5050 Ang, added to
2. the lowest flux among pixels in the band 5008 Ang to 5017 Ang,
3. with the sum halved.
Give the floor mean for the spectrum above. 9.4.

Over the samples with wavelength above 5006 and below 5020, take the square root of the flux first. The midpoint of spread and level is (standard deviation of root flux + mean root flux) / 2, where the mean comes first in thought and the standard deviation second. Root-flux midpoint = 1.56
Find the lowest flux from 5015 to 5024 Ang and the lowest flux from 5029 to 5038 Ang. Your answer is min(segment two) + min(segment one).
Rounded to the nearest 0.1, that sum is 19.4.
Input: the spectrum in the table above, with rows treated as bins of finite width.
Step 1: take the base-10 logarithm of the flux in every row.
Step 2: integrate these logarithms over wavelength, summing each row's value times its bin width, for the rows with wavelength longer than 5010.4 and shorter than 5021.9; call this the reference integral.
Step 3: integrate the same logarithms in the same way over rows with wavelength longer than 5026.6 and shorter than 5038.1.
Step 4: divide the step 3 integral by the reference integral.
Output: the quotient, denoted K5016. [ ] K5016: 1.02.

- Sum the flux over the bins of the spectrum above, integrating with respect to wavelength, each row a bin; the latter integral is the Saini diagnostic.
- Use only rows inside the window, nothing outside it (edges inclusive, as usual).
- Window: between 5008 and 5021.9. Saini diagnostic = 134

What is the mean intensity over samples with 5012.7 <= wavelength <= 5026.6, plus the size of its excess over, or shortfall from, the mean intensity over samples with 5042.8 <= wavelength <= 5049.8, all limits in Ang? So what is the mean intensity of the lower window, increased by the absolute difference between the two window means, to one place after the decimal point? 10.2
